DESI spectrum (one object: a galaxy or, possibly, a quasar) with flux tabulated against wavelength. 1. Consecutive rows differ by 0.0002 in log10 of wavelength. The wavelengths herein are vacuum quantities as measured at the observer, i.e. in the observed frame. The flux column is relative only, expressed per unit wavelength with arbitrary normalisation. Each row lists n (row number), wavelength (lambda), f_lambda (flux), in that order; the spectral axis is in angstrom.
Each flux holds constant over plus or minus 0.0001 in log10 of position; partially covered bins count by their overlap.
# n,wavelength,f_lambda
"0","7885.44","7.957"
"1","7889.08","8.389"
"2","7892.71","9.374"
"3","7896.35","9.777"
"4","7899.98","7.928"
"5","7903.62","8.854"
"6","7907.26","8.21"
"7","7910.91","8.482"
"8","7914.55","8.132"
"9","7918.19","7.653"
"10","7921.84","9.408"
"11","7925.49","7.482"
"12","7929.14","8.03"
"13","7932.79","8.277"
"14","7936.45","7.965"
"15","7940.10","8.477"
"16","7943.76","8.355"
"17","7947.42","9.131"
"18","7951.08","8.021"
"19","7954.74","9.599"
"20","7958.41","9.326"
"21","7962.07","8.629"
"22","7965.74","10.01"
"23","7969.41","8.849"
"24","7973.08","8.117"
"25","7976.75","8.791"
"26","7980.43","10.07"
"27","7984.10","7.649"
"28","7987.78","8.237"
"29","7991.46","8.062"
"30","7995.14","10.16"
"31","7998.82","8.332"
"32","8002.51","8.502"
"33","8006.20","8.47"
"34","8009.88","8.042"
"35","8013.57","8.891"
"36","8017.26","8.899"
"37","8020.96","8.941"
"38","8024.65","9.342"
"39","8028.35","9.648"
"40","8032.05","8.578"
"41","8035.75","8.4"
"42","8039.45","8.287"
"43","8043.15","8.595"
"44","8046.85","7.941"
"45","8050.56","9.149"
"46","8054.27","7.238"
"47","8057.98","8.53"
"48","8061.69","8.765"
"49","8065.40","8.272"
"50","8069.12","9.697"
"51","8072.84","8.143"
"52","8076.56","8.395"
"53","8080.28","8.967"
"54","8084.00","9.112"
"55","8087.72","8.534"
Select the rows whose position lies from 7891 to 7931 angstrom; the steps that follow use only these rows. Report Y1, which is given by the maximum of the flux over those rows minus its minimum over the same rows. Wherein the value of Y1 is 2.3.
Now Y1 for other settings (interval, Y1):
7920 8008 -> 2.7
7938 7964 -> 1.6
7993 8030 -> 2.1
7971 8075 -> 2.9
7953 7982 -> 2.0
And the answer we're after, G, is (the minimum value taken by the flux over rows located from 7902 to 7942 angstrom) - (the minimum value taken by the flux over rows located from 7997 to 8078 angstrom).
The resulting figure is 0.2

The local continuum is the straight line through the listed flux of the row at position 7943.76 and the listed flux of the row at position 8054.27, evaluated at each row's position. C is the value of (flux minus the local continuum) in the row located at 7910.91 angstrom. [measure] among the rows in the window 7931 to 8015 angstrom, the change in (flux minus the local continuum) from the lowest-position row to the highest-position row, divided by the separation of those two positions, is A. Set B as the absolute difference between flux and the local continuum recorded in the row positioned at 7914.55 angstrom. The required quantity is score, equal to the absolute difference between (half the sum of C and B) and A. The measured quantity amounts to 0.1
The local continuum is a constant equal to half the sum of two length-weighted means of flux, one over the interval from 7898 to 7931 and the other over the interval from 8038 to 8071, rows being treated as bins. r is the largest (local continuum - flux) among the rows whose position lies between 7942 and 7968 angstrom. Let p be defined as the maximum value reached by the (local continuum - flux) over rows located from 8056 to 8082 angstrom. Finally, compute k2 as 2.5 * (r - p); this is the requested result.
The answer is 0.3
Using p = 0.23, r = 0.4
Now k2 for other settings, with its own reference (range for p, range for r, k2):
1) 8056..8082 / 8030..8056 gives 2.3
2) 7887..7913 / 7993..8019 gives -0.3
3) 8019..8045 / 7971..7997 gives 1.6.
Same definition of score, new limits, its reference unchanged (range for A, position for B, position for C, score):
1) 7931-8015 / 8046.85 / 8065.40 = 0.9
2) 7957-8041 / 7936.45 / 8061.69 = 1.0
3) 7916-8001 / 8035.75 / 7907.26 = 0.2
